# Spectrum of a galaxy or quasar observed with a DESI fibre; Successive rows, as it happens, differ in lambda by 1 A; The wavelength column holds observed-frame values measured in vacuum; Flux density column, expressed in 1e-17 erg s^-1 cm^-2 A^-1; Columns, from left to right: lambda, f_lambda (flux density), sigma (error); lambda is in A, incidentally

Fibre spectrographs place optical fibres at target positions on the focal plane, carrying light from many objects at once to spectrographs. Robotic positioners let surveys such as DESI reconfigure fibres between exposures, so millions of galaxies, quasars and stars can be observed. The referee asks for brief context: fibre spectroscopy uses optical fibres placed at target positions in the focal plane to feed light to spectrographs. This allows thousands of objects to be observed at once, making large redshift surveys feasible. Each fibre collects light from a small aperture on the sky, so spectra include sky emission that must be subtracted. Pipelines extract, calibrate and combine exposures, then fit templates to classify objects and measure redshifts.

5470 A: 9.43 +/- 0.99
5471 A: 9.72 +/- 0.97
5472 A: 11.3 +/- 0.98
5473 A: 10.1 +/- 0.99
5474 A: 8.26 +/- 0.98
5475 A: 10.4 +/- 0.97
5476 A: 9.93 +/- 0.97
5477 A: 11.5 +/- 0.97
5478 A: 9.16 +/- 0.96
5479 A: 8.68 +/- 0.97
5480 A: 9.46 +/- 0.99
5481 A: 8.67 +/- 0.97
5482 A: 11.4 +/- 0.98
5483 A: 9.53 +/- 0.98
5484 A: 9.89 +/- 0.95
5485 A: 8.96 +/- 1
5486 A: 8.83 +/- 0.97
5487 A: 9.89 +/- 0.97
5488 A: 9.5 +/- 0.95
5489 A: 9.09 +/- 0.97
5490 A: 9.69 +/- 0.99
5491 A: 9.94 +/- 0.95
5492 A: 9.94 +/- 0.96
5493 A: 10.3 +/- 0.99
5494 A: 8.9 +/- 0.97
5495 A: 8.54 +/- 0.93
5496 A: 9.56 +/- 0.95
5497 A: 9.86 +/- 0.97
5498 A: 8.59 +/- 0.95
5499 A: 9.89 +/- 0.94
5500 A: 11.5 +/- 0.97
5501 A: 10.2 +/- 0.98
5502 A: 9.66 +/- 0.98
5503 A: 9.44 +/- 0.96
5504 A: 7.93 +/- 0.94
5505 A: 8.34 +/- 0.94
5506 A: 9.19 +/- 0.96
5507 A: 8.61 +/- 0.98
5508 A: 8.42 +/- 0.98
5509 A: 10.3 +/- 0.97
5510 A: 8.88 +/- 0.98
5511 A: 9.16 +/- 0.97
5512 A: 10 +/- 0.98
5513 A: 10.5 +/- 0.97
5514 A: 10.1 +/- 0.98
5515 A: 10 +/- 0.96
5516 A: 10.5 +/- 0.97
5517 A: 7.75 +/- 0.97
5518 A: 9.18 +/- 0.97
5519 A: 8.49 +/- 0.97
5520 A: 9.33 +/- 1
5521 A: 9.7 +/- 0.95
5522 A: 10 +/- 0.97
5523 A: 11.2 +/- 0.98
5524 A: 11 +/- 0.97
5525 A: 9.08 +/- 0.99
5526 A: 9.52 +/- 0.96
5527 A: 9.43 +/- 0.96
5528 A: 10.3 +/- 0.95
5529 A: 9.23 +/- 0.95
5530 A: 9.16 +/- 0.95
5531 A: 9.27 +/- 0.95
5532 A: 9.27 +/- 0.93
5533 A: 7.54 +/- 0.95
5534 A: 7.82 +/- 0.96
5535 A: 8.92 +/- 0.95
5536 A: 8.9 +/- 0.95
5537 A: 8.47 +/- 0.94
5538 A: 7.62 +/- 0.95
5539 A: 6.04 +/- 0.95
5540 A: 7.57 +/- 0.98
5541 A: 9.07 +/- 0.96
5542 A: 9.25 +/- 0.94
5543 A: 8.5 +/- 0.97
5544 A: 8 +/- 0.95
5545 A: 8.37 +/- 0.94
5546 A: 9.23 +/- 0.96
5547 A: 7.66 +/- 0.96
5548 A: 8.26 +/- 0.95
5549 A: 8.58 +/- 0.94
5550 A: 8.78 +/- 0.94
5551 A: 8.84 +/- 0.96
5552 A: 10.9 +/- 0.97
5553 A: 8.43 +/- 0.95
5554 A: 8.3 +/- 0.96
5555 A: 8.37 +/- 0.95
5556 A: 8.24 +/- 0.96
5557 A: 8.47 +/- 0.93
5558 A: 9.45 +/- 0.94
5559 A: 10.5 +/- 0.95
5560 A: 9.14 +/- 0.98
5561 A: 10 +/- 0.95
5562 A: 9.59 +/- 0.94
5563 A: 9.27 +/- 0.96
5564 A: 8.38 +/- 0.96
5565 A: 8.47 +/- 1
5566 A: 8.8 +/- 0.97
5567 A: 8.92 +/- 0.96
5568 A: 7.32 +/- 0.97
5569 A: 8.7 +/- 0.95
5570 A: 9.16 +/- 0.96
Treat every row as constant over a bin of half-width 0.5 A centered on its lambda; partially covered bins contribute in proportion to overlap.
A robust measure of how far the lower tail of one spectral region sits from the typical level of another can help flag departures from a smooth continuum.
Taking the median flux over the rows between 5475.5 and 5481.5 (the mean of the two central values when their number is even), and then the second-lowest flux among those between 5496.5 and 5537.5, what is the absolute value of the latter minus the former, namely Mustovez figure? 1.6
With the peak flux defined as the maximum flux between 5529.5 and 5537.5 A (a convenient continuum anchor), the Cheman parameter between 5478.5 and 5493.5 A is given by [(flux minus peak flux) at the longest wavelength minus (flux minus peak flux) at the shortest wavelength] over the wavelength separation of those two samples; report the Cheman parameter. 0.116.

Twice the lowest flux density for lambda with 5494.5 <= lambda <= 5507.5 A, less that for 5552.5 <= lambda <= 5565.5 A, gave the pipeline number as 7.6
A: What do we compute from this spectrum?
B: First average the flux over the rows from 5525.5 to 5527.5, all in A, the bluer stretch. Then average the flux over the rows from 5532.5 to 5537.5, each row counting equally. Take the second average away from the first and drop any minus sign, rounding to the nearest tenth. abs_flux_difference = 1.1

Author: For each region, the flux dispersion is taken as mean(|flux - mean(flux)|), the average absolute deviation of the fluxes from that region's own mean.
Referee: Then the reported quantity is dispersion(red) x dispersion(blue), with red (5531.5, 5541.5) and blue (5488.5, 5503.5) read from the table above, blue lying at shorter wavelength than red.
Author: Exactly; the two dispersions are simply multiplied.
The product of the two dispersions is 0.42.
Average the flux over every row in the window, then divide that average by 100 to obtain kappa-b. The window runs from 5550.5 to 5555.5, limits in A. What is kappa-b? 0.0897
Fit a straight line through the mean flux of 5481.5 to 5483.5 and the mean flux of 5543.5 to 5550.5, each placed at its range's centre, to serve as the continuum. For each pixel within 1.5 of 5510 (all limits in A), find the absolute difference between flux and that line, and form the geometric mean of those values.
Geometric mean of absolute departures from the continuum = 0.58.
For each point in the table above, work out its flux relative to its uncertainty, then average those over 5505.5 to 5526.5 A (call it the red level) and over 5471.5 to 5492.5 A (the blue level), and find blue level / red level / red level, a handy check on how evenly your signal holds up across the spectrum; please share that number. 0.103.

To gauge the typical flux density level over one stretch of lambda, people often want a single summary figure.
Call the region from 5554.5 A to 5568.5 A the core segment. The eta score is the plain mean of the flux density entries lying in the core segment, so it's 8.9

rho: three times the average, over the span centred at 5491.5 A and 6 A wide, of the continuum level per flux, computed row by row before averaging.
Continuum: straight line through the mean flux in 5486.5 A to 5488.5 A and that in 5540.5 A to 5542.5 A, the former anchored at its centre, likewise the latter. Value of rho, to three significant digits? 3.01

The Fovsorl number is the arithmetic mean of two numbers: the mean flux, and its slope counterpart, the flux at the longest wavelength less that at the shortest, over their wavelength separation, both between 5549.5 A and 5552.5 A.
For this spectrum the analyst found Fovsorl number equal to 5.3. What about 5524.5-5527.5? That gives 4.8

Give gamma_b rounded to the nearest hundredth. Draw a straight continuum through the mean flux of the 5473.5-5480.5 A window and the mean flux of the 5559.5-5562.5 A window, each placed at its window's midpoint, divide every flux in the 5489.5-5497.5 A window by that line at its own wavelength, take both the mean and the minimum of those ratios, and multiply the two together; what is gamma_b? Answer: 0.89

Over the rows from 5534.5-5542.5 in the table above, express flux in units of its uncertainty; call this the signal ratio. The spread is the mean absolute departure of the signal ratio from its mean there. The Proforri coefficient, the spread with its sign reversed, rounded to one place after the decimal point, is -1.0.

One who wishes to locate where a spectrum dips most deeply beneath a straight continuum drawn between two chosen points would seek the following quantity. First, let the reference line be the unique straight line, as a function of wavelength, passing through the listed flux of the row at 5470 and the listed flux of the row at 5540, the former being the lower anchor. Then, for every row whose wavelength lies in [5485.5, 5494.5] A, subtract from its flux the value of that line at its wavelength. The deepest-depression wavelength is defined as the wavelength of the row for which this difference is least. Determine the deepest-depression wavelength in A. 5486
